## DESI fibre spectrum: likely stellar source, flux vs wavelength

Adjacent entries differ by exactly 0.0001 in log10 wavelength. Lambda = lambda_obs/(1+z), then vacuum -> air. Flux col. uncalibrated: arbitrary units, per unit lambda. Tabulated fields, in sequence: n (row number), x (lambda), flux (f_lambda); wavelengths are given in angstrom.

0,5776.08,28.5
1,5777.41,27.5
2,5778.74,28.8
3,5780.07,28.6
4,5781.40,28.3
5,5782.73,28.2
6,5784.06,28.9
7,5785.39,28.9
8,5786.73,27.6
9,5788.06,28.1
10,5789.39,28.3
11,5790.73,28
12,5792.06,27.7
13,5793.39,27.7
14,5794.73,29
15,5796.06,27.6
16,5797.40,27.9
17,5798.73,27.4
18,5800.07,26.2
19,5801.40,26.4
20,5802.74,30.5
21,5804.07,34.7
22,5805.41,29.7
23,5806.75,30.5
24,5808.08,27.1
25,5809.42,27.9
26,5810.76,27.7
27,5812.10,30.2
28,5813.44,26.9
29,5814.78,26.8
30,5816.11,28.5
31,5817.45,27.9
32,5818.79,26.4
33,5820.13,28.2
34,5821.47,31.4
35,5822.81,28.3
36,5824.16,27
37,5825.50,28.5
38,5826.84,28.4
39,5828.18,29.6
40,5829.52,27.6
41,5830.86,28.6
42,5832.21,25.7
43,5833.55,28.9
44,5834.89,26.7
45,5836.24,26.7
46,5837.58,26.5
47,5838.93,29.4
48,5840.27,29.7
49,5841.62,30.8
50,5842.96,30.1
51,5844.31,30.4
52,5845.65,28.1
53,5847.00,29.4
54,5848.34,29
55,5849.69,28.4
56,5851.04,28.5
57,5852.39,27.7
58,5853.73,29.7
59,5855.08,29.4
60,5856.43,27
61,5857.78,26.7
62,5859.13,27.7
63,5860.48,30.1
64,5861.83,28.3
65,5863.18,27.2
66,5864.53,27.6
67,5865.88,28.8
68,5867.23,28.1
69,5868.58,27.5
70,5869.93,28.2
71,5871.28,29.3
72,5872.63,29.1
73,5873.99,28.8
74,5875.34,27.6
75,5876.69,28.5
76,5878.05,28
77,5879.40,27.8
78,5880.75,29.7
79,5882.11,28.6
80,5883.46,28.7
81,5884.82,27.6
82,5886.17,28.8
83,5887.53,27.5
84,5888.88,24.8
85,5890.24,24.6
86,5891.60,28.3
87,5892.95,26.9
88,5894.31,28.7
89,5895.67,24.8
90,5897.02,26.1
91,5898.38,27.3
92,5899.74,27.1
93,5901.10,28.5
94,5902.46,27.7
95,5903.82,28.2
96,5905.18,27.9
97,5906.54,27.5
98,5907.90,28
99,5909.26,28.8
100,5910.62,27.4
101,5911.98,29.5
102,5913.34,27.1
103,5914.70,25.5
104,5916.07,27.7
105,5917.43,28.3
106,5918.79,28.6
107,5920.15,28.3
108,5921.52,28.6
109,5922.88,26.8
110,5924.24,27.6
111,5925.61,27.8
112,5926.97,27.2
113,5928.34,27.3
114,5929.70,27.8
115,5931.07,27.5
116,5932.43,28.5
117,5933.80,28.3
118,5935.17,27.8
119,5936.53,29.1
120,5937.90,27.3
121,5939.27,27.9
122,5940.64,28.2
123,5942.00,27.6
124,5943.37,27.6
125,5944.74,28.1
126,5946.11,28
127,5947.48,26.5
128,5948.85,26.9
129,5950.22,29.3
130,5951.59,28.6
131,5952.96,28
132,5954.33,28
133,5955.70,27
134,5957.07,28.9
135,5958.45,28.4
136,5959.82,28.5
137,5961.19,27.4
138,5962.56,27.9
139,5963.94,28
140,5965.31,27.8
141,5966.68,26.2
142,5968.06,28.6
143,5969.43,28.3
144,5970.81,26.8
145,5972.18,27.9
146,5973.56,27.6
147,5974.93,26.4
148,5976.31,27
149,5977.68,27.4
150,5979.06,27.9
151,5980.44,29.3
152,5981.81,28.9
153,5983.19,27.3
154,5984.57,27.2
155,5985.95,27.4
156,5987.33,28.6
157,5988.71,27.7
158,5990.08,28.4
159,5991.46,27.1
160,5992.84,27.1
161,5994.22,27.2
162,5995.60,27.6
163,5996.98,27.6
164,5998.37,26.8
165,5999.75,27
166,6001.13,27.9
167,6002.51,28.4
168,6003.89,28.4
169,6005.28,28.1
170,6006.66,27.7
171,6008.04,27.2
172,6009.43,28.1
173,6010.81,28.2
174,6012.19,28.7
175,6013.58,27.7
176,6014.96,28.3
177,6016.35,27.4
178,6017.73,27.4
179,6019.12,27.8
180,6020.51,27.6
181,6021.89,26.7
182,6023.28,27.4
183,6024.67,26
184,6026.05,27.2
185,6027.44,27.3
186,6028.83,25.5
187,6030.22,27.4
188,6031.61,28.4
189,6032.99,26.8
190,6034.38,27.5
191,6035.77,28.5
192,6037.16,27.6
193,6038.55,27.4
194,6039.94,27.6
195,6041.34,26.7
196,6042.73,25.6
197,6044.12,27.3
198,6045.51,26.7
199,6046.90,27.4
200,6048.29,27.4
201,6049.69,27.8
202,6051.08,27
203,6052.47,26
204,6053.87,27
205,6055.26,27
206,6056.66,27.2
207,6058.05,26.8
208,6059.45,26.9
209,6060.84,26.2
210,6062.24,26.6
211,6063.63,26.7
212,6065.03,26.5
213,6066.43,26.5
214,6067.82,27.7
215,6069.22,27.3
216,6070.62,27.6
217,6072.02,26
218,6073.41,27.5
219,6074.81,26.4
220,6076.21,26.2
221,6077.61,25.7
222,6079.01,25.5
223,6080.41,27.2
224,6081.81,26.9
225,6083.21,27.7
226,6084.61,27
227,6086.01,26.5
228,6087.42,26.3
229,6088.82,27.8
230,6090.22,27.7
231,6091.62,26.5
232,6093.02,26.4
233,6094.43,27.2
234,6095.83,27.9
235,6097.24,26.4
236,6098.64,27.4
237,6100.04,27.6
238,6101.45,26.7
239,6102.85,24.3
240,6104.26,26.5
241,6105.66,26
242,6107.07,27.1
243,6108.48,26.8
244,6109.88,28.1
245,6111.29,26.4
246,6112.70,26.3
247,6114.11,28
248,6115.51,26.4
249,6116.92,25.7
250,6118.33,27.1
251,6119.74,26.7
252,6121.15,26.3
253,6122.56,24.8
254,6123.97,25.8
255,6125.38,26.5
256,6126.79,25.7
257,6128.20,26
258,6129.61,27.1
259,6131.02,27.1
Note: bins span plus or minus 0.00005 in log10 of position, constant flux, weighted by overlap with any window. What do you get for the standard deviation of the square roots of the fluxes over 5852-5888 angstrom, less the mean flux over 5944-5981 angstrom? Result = -27.7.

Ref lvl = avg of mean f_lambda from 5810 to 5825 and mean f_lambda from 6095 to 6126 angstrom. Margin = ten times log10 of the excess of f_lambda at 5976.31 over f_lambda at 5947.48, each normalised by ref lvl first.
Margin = -17.4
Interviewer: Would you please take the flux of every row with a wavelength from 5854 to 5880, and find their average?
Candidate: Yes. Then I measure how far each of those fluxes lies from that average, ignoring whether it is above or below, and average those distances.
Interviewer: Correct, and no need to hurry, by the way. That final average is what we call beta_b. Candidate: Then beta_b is 0.71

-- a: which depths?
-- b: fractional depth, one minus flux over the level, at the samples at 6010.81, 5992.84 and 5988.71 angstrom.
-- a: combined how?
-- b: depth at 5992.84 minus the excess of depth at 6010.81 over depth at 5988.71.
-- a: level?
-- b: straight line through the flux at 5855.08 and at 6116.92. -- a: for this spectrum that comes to 0.043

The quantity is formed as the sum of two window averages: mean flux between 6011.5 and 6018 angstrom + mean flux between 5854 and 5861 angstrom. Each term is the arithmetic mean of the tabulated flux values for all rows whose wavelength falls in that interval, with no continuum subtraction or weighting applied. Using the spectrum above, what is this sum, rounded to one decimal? 56.1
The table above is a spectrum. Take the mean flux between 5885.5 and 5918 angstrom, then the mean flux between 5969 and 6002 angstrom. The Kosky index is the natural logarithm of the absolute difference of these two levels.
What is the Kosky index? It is -1.5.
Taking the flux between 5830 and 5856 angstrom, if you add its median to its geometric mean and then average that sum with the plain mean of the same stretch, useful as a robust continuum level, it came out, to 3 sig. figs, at 43.0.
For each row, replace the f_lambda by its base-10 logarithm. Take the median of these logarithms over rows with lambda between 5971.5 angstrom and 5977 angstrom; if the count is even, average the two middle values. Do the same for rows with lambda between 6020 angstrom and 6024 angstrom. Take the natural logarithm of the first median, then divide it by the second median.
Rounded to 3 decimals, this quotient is 0.252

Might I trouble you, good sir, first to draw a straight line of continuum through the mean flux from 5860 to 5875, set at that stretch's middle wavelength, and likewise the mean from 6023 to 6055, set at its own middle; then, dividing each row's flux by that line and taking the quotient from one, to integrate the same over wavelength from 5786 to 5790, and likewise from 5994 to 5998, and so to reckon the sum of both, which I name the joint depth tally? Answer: 0.14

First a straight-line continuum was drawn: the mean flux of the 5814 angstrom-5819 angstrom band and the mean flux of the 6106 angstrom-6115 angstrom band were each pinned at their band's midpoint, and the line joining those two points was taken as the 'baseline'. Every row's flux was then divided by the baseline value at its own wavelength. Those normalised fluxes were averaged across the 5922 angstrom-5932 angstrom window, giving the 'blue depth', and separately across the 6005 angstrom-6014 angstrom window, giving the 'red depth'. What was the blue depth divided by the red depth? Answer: 0.98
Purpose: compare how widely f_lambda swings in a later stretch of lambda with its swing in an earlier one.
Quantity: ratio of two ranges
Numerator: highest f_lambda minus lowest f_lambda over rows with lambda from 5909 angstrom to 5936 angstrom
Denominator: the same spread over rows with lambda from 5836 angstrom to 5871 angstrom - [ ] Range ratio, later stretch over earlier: 0.9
